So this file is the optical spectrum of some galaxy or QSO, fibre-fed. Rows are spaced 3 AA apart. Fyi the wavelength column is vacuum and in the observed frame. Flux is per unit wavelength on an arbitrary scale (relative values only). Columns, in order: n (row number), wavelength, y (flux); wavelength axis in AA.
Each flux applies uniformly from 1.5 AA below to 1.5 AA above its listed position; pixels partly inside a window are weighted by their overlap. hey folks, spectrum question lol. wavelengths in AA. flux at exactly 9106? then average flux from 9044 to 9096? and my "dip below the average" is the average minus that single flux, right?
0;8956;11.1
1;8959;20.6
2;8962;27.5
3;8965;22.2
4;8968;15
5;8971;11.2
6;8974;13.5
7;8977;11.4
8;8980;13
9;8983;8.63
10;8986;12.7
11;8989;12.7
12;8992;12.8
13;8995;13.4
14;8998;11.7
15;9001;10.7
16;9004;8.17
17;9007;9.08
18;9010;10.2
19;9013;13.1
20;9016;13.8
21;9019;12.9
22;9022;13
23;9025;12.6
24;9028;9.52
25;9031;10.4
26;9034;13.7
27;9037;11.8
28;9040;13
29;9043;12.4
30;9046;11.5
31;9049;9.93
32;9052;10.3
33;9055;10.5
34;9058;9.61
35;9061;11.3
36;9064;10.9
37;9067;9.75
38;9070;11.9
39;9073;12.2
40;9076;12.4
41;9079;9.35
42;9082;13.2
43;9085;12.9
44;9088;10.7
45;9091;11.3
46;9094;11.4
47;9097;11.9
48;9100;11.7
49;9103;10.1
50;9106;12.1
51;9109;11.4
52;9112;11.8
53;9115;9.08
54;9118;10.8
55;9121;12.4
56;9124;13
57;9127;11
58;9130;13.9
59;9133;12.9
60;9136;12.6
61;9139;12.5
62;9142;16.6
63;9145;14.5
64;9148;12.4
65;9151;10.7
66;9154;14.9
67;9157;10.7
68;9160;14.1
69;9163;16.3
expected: -1.0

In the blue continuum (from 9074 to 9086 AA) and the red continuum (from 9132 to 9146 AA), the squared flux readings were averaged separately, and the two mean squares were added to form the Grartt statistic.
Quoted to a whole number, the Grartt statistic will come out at 339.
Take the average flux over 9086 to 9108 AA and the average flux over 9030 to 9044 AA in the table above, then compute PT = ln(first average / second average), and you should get -0.08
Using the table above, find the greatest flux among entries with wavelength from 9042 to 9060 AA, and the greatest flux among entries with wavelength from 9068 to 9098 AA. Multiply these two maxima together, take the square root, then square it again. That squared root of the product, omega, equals 164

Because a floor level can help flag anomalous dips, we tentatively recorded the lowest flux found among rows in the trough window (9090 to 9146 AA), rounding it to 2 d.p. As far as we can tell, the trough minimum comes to 9.08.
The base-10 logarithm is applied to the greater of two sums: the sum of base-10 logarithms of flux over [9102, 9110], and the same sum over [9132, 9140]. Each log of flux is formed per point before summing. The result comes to 0.520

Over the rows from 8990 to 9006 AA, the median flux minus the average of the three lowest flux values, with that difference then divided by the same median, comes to 0.13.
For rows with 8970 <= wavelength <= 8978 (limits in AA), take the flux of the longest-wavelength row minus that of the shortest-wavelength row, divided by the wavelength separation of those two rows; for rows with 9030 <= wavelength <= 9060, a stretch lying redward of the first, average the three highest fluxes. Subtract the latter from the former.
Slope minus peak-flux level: -13.0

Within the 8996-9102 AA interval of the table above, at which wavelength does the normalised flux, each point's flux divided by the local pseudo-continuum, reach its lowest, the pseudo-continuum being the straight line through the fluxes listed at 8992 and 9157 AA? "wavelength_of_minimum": 9004 AA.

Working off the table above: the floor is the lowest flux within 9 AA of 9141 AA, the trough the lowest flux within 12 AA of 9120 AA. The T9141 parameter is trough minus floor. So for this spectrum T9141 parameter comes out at -3.3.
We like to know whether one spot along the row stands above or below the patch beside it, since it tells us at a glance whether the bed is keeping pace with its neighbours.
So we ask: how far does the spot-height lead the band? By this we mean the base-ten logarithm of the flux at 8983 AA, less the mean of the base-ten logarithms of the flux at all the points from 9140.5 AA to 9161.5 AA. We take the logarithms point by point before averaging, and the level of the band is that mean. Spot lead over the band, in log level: -0.19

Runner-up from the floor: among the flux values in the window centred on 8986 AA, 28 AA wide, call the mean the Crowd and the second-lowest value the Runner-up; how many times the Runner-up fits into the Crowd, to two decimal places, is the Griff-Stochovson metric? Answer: 1.07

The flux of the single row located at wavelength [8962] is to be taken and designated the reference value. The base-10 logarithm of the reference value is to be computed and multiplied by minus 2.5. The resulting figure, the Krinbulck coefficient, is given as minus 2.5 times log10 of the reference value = -3.6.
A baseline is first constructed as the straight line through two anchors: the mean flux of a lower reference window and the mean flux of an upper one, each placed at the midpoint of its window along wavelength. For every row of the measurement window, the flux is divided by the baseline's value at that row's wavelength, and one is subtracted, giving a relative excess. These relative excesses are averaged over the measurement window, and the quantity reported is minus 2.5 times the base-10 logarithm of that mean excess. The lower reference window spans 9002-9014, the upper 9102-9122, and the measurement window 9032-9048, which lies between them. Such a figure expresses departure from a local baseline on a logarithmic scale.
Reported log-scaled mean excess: 1.8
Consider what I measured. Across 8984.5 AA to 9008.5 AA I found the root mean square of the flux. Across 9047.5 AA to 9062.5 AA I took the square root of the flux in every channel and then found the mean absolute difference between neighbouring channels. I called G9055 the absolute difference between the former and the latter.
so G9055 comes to 11.42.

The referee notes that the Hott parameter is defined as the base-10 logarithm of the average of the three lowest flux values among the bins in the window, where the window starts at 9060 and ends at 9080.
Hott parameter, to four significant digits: 1.000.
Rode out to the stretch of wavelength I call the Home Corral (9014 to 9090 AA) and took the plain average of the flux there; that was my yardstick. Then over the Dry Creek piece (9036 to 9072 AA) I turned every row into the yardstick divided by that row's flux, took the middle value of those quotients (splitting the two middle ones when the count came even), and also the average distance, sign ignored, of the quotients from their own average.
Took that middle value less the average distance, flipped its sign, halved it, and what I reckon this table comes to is -0.479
